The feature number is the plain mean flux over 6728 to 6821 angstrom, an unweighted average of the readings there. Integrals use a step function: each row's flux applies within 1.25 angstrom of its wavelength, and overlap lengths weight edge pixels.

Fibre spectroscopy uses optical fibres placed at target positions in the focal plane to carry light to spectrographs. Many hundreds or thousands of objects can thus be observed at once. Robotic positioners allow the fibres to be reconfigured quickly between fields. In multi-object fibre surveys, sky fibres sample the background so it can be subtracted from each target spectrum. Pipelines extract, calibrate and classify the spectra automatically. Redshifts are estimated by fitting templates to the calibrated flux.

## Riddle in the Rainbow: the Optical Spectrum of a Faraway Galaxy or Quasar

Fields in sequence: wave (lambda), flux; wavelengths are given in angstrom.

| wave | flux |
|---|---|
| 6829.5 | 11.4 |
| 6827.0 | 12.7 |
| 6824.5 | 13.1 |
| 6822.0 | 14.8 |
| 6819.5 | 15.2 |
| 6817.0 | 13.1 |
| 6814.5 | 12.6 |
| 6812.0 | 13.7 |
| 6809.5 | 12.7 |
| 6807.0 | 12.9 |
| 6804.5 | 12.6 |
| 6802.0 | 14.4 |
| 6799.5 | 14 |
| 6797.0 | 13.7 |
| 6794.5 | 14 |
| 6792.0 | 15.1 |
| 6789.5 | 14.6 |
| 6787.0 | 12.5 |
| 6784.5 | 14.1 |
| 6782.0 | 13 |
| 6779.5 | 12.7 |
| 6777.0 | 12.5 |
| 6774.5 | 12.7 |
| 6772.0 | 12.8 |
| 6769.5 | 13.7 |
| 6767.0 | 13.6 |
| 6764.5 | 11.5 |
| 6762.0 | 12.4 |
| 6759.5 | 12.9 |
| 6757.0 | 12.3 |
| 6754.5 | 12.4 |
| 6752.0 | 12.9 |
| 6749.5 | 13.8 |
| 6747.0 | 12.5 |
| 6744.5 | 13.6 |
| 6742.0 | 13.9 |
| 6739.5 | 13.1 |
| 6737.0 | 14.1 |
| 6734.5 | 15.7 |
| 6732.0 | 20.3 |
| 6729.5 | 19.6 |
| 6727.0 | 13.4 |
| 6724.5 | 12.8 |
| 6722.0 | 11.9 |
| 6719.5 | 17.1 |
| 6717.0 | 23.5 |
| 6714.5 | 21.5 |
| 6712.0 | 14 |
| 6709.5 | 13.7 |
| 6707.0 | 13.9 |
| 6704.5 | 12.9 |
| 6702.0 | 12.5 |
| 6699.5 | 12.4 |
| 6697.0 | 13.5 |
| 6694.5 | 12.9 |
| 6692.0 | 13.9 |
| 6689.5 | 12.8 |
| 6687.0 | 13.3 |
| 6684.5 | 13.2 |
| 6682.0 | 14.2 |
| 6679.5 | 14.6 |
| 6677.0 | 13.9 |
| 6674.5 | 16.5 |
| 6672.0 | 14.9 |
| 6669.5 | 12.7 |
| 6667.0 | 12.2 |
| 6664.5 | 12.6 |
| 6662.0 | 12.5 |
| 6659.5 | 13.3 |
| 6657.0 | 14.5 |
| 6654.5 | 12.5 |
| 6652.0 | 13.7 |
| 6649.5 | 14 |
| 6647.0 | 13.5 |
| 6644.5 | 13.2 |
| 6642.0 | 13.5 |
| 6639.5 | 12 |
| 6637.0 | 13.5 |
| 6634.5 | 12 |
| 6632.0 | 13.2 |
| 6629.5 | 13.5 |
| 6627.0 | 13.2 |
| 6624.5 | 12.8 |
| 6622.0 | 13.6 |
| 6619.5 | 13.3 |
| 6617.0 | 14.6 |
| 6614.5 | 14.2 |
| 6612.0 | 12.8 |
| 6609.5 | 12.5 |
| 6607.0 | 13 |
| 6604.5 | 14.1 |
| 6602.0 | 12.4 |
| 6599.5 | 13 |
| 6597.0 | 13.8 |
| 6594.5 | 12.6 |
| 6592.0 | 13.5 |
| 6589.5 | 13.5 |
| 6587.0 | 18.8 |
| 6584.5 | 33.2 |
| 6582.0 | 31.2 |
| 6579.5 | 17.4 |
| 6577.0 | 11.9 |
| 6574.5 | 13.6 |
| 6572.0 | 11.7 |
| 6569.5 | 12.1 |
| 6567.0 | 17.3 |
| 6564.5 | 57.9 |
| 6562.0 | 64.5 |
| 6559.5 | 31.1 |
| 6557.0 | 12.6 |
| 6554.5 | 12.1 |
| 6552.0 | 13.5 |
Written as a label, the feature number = 13.7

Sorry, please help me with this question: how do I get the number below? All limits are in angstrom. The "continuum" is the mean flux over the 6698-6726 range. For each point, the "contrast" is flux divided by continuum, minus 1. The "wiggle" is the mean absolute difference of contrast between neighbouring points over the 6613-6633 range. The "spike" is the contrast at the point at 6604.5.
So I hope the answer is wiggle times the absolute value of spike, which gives 0.002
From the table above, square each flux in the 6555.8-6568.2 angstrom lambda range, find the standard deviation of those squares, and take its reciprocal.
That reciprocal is 0.001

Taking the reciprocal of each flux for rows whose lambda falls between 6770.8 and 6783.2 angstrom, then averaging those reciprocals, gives 0.0785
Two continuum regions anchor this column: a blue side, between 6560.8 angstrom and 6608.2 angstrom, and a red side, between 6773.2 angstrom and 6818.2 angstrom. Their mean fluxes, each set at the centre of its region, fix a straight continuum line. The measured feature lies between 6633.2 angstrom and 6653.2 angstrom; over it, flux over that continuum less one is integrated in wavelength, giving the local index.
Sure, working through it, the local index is -6 angstrom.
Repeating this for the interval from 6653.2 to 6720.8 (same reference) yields -11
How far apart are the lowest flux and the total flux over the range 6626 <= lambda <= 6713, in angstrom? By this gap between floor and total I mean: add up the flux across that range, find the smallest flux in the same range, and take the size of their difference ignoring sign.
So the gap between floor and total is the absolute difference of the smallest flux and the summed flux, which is 457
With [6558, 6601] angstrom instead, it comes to 375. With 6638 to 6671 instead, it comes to 158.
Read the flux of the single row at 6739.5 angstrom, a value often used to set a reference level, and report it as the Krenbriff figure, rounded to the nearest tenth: 13.1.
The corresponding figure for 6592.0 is 13.5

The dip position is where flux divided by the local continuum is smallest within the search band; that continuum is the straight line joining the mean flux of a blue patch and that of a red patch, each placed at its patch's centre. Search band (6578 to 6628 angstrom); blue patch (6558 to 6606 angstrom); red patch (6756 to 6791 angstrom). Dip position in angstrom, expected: 6594.5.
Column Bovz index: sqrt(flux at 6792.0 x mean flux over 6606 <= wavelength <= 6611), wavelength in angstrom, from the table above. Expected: 13.9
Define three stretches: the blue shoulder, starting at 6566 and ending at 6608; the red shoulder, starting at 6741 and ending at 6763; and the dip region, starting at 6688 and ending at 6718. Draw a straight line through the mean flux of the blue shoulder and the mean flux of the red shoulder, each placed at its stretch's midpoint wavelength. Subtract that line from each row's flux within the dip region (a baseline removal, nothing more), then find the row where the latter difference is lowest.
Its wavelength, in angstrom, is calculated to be 6699.5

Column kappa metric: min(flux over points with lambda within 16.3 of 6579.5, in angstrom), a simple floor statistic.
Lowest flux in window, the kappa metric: 11.7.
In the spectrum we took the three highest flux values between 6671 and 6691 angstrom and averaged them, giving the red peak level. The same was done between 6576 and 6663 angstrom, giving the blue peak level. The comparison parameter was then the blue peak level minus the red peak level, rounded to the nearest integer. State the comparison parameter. 12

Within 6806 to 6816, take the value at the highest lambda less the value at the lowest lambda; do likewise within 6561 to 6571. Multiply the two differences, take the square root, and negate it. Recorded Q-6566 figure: -4.0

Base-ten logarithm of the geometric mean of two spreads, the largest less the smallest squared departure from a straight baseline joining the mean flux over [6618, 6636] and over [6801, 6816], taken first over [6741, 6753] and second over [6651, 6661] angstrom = 0.01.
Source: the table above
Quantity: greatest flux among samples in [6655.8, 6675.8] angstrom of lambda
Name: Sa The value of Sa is 16.5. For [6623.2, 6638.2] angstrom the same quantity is 13.5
